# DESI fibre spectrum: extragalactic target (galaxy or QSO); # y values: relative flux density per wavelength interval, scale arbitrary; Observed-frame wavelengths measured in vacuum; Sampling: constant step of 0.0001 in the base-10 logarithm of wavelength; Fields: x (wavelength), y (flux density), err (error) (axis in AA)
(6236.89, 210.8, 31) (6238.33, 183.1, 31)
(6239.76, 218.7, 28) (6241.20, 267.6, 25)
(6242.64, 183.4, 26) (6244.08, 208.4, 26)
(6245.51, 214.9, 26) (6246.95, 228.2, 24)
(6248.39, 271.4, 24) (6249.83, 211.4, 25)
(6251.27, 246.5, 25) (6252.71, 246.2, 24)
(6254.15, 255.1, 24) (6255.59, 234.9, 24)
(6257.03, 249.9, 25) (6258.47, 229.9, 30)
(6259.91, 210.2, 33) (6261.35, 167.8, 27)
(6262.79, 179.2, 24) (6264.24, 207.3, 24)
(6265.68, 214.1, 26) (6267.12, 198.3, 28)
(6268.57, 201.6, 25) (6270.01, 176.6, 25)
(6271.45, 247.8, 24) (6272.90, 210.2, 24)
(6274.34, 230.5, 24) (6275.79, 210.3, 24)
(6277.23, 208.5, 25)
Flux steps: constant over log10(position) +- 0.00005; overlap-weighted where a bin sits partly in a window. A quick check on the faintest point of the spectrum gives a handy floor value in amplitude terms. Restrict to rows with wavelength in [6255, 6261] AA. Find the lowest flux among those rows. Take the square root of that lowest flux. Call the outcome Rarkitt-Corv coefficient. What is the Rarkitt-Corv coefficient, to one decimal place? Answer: 14.5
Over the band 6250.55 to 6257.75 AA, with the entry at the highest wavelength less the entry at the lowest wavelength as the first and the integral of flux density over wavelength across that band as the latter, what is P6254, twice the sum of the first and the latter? 3557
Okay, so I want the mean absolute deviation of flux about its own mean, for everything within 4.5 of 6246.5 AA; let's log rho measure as 20.1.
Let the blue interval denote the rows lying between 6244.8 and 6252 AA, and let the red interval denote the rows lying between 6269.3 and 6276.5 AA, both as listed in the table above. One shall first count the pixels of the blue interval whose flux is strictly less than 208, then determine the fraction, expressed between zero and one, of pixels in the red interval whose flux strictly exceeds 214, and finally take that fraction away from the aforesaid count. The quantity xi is -0.40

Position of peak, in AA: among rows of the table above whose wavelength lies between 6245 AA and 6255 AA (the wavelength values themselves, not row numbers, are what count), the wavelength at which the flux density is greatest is 6248.39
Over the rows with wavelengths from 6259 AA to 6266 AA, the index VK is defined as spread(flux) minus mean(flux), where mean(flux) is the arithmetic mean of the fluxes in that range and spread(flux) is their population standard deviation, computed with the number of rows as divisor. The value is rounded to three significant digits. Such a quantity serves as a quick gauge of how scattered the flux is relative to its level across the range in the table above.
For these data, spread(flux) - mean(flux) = -177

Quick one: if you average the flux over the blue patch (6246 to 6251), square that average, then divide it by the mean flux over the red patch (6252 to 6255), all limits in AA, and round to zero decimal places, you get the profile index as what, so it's 224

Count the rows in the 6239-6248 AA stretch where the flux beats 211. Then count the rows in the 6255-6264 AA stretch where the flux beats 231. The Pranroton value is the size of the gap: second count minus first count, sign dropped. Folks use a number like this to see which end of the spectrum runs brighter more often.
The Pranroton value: 2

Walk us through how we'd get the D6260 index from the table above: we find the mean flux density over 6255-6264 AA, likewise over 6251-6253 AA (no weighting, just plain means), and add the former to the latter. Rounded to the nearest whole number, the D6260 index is 458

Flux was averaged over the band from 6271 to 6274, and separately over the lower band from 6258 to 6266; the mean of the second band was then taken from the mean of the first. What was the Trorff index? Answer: 28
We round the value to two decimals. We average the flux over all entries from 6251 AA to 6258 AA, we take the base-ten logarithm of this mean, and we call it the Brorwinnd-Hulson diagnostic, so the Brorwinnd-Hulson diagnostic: 2.39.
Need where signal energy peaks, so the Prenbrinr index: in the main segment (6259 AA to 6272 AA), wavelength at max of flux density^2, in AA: 6271.45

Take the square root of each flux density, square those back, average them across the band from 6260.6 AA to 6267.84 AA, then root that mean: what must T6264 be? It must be 13.9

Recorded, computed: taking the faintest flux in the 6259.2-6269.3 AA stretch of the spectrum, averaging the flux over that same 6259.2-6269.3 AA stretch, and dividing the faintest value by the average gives 0.85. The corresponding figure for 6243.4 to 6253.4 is 0.90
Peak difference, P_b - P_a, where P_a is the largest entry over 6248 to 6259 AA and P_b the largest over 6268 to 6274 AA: -24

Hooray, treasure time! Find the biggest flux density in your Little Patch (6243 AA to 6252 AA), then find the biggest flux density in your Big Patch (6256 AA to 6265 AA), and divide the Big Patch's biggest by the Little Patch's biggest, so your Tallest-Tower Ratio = 0.92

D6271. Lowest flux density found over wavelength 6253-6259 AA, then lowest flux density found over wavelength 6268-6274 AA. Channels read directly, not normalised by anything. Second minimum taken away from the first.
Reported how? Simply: 53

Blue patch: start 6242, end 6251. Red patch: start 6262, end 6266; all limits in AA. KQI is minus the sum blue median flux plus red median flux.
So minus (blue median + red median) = -420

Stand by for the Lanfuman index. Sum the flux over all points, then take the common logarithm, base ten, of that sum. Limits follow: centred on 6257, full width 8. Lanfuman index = 3.07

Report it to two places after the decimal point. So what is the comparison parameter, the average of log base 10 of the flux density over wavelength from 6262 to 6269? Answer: 2.30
